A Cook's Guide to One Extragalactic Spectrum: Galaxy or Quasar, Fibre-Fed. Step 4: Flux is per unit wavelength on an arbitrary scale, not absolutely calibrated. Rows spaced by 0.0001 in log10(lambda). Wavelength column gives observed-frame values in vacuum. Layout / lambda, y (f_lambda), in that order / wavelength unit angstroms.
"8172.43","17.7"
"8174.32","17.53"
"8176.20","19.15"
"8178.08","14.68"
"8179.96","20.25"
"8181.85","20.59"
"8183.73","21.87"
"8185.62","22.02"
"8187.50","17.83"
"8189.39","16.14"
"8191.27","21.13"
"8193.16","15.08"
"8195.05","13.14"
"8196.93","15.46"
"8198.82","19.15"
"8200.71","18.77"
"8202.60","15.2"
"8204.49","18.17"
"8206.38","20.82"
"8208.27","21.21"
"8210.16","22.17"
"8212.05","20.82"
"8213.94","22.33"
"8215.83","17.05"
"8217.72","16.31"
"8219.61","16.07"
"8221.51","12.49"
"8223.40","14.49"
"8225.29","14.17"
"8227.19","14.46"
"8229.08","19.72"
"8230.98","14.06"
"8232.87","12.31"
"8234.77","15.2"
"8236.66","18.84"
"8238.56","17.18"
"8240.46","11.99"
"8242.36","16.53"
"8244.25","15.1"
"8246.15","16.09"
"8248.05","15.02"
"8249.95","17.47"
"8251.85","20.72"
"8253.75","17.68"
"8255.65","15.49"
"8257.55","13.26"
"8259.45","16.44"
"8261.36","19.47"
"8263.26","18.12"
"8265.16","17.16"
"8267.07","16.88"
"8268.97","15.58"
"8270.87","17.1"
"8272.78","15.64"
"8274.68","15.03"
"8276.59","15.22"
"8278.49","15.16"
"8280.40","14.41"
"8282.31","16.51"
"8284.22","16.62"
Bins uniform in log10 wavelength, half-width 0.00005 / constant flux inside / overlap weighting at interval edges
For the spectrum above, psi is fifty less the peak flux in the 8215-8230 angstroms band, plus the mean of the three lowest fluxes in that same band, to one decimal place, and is 44.0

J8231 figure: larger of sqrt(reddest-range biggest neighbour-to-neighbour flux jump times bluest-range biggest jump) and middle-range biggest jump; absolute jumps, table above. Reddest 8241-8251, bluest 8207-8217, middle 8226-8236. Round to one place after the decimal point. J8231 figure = 5.7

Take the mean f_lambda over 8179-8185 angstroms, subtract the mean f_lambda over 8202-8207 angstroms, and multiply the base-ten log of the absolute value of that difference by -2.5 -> -1.1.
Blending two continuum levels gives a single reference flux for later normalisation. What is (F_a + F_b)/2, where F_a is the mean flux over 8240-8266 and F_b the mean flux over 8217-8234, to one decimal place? 15.7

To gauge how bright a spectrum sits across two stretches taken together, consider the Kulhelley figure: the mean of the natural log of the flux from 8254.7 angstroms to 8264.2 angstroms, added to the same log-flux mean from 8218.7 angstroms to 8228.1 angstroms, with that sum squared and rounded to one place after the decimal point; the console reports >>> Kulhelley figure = 29.8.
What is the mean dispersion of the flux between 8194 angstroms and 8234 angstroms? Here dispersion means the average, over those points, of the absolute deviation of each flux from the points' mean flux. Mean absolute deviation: 2.8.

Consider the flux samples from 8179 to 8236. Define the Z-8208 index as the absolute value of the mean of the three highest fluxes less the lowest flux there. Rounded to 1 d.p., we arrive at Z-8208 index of 9.9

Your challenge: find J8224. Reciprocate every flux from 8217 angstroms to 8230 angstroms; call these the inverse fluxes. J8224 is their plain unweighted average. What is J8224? 0.066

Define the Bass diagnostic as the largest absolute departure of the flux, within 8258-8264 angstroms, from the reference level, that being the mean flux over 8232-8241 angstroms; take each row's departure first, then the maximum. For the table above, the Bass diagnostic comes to 4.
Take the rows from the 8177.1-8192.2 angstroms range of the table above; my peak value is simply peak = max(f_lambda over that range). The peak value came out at 22.02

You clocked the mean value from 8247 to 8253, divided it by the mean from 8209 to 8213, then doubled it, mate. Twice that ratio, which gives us 1.65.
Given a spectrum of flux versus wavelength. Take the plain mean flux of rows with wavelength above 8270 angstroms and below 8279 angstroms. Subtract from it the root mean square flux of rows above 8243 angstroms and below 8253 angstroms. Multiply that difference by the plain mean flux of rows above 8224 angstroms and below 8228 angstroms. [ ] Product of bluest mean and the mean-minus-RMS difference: -20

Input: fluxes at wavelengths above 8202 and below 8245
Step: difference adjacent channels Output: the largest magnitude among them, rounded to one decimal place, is 5.7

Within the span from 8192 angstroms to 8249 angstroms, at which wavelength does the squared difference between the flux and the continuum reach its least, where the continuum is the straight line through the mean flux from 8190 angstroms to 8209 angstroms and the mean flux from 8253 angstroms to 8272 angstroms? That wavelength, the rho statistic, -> 8238.56 angstroms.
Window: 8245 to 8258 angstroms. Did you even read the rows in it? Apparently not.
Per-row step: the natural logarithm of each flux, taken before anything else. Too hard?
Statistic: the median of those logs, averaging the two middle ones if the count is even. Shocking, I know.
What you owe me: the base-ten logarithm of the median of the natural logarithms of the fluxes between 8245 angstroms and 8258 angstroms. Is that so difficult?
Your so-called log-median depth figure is 0.444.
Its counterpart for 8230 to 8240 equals 0.435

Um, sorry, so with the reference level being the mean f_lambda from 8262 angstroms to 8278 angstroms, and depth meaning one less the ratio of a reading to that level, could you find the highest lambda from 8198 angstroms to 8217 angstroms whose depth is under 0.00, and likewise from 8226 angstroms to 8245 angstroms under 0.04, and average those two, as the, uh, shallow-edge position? 8229.1 angstroms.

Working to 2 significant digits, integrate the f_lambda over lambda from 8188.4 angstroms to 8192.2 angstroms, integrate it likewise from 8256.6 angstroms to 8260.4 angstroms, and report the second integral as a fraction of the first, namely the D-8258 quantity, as 0.80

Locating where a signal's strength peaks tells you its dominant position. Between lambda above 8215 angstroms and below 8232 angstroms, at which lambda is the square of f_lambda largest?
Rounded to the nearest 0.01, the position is 8229.08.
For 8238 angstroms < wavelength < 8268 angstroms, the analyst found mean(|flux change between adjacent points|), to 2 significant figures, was 2.3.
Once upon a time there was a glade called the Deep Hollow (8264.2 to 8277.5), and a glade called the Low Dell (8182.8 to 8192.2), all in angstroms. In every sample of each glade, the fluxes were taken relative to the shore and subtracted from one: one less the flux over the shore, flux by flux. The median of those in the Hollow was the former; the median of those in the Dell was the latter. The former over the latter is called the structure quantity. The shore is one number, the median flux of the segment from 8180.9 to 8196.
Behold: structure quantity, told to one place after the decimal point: -1.9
